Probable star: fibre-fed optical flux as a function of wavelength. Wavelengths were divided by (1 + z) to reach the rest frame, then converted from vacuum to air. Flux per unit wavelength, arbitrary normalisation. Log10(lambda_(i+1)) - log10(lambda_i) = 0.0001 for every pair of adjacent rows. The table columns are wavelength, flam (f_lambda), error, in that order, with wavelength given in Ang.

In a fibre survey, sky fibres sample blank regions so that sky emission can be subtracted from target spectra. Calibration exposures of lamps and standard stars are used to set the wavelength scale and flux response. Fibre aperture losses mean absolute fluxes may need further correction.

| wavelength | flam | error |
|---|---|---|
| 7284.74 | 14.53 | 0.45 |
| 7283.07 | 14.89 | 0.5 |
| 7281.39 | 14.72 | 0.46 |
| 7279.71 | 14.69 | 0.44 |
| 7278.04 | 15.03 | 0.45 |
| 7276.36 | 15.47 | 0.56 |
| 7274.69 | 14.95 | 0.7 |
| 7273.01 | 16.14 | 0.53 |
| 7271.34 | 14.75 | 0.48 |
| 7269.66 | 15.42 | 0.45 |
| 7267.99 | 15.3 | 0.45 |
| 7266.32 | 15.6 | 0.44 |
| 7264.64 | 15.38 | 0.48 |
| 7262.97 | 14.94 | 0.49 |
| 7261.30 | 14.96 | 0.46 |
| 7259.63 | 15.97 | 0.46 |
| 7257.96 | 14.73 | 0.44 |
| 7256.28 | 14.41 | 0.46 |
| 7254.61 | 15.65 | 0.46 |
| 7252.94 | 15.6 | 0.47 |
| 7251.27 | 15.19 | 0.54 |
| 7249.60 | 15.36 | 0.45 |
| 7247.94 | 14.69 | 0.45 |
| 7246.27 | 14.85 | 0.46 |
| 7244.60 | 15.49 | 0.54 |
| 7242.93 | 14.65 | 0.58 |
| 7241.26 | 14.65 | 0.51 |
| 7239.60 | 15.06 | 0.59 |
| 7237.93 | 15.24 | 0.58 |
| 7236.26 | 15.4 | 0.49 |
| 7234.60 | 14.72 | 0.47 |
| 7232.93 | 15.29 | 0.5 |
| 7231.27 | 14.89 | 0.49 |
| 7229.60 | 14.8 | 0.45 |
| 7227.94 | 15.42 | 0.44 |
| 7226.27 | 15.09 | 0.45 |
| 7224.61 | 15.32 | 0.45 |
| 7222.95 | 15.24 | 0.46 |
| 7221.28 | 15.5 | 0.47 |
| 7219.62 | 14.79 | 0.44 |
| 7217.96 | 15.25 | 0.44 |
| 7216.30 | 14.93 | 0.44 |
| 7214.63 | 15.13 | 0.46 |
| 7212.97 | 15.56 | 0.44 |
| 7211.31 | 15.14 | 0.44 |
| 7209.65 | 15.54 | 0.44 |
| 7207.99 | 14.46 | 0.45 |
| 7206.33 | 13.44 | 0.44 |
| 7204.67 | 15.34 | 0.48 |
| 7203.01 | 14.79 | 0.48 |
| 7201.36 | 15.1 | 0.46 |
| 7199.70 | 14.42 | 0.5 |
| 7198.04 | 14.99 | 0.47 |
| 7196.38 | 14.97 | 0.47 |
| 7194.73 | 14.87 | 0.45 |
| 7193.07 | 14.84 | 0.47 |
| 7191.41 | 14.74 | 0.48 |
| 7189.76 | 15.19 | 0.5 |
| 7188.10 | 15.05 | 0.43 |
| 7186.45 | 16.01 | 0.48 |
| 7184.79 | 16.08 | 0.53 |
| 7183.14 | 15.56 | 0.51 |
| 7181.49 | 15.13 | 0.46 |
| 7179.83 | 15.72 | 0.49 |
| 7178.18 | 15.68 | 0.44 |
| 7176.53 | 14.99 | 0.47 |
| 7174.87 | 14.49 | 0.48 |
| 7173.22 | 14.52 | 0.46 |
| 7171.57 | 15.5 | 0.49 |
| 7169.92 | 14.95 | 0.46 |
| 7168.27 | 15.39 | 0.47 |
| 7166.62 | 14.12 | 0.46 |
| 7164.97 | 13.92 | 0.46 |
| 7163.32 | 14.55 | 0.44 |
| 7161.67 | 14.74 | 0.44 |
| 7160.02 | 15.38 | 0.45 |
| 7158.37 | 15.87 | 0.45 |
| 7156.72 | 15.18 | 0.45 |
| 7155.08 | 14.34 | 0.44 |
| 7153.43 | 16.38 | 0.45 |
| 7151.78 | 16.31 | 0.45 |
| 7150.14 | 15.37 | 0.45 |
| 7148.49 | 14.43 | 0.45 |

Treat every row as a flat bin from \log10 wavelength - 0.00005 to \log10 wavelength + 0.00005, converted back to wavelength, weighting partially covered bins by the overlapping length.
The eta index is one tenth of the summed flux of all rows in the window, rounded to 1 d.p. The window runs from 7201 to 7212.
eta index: 10.4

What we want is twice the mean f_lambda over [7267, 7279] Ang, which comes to 30.6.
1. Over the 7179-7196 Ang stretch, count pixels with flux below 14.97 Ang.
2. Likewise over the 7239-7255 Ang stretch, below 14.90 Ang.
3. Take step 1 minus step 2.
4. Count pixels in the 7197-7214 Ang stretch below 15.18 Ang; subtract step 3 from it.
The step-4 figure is 8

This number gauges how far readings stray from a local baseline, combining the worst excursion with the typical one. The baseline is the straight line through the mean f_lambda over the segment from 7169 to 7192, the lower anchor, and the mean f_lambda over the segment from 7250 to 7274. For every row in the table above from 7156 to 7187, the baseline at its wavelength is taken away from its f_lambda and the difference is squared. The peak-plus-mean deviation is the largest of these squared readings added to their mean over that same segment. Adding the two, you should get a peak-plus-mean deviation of 2.2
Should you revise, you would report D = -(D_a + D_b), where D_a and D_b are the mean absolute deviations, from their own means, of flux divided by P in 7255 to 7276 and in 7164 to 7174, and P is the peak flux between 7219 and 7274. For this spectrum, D -0.0600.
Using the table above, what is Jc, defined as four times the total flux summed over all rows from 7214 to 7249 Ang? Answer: 1266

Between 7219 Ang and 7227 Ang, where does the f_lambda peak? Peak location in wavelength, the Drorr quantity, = 7221.28 Ang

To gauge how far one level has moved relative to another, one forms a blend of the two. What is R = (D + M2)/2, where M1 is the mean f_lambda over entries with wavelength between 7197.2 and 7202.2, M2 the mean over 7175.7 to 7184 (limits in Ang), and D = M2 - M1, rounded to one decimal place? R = 8.0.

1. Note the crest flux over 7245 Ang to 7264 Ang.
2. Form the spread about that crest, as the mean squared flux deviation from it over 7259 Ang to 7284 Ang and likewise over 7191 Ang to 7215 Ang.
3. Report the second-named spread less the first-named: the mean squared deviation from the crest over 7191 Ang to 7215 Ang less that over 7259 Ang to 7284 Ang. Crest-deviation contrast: 0.7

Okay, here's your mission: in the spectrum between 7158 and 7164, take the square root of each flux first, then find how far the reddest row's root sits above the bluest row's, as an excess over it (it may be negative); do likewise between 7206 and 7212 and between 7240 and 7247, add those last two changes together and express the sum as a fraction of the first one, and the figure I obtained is -1.5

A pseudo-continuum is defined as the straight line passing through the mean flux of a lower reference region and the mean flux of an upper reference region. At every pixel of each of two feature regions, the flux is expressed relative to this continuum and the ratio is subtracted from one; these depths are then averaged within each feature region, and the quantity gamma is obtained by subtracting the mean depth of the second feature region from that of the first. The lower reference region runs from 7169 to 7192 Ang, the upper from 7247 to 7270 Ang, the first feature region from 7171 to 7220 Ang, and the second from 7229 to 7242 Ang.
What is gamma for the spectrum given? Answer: -0.003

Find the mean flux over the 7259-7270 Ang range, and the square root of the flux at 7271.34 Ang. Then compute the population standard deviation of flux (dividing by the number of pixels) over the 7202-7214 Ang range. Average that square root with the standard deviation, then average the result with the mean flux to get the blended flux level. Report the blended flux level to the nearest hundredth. 8.82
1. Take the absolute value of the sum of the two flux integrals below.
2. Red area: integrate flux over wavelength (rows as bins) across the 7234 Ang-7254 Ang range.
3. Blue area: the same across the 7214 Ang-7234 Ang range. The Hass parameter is 604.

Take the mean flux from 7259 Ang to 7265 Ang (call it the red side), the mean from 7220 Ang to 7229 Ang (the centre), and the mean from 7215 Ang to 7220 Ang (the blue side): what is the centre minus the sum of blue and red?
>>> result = -15.0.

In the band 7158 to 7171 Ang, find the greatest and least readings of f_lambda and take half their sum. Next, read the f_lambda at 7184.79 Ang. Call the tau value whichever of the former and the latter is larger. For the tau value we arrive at 16.1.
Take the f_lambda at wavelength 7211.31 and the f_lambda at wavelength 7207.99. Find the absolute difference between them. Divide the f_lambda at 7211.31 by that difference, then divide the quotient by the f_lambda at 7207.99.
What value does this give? 1.5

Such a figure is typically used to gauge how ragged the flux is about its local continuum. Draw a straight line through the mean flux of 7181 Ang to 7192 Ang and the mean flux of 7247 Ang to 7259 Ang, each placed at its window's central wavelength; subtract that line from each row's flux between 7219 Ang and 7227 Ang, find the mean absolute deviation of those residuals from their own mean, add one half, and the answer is 0.70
